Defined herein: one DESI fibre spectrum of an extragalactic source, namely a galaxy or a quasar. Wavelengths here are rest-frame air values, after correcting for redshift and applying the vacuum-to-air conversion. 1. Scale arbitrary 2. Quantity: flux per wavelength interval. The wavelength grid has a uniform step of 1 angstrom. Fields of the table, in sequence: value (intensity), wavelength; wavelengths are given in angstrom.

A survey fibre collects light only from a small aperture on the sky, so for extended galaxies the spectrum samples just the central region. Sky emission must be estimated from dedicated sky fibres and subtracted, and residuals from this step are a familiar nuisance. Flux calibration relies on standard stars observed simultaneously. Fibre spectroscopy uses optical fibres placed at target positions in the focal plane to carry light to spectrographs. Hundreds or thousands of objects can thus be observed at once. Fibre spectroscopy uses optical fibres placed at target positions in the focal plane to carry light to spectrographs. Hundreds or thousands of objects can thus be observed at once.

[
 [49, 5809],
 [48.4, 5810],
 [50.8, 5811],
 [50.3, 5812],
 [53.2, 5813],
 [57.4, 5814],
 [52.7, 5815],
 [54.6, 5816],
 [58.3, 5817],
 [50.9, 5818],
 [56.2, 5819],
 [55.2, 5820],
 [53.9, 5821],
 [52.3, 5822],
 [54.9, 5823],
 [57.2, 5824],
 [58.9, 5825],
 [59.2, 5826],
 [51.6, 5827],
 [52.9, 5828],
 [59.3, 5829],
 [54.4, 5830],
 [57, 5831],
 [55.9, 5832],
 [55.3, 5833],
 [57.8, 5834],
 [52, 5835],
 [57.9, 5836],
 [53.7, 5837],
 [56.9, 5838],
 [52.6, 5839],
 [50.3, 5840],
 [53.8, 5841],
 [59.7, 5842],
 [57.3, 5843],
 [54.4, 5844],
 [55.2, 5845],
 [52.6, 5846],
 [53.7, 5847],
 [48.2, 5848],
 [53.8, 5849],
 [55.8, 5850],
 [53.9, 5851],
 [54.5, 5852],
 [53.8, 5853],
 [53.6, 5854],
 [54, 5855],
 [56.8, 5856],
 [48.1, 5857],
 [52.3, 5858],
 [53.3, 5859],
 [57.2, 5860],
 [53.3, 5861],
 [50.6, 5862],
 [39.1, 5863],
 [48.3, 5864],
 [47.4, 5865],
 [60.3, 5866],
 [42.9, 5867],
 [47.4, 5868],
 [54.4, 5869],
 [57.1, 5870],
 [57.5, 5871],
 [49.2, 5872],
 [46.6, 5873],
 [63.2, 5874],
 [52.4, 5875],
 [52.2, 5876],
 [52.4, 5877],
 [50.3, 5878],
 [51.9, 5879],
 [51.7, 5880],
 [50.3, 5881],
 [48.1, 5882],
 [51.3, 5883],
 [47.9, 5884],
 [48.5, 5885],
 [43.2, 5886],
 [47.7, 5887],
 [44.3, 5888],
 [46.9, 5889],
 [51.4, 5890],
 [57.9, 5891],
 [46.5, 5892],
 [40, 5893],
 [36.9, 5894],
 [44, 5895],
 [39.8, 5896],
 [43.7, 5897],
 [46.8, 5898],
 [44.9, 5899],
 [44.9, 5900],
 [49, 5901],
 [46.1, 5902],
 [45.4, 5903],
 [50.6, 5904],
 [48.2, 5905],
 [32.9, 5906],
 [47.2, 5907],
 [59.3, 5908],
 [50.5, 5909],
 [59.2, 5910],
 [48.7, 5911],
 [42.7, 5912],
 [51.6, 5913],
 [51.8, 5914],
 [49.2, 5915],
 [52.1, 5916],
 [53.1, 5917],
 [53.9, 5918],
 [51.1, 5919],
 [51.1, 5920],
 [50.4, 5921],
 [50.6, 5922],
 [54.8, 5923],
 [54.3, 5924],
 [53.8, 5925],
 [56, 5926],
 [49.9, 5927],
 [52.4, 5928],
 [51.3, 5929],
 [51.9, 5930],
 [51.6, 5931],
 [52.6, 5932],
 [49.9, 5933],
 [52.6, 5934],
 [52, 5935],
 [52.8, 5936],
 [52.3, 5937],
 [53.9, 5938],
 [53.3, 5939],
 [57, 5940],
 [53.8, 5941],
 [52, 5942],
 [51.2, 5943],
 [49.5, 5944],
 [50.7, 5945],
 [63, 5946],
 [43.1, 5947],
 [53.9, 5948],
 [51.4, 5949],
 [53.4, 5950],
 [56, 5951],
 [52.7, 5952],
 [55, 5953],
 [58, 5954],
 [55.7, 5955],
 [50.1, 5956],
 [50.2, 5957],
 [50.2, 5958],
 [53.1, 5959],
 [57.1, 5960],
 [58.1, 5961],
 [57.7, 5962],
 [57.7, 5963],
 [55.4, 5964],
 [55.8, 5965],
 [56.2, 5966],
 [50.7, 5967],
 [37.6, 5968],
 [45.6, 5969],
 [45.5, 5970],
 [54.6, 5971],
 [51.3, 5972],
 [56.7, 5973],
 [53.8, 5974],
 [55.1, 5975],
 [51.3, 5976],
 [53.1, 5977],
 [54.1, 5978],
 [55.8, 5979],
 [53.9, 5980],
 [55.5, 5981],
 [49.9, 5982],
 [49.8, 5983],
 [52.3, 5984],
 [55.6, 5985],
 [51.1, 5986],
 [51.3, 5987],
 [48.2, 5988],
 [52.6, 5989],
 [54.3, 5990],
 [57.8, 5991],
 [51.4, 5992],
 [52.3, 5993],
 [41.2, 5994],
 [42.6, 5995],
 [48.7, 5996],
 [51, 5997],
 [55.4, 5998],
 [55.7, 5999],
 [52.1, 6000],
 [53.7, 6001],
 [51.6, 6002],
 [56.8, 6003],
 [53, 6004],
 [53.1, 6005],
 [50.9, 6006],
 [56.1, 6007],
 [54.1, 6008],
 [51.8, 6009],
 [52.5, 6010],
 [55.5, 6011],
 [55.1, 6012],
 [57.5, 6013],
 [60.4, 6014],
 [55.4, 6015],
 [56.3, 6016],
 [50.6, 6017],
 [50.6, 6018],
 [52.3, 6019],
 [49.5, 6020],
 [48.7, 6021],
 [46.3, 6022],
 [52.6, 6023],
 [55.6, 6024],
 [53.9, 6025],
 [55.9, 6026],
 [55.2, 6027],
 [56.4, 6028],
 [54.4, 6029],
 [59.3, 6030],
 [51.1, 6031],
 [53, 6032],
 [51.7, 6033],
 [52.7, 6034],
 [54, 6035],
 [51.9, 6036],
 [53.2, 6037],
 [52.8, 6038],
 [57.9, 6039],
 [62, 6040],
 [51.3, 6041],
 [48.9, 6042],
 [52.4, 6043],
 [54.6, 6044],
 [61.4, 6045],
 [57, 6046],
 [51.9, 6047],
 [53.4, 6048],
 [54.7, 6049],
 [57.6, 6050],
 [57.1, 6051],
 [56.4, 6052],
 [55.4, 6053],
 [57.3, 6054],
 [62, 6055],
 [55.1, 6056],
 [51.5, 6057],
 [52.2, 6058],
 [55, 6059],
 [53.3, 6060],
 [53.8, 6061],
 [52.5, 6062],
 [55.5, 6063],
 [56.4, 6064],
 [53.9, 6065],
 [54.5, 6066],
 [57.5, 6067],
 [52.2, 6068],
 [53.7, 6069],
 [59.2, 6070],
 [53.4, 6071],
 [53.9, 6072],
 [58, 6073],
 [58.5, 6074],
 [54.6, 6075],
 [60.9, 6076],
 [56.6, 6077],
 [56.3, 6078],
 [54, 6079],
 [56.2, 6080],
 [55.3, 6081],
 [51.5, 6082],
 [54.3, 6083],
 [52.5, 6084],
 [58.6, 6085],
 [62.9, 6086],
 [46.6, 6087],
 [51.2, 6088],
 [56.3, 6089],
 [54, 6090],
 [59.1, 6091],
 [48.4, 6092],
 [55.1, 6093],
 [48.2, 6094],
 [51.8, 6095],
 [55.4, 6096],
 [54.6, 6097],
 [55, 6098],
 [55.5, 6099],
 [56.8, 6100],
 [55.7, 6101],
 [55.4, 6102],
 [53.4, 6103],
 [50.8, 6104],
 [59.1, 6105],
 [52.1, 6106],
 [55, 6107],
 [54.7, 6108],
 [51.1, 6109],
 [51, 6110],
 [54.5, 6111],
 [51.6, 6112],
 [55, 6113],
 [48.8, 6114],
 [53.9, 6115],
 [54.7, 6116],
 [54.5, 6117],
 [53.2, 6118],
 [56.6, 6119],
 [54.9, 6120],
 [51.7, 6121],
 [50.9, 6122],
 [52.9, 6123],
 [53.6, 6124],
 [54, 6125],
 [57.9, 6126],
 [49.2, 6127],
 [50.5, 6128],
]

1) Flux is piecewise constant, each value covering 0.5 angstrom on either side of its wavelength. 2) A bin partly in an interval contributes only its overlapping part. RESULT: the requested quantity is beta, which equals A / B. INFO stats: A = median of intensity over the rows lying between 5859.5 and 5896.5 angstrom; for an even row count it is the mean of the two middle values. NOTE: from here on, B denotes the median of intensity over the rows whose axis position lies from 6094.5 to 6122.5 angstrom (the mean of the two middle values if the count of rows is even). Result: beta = 0.90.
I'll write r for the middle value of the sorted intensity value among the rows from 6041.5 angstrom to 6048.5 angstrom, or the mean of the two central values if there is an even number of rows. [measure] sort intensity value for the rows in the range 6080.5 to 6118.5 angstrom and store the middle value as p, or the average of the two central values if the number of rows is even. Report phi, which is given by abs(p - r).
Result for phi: 1.1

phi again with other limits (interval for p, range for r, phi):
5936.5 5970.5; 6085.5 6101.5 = 1.7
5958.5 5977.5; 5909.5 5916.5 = 3.0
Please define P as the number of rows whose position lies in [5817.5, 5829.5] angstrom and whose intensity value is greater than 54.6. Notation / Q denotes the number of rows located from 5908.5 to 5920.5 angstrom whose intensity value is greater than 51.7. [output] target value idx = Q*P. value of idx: 35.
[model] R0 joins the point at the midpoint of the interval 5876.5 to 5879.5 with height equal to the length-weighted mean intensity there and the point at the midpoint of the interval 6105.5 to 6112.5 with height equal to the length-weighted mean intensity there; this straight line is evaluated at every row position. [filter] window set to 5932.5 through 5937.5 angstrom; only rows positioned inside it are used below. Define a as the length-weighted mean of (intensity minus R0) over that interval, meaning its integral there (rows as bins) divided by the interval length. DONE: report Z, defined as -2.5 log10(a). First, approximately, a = 0.1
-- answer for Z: 3.1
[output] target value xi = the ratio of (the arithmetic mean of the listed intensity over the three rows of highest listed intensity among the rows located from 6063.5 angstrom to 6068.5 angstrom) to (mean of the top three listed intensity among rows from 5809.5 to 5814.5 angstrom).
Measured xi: 1.04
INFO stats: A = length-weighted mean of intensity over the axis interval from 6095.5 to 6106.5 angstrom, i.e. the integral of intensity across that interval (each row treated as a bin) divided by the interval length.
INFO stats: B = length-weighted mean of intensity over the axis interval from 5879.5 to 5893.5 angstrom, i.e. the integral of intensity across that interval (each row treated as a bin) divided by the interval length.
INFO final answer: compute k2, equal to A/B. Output 1.14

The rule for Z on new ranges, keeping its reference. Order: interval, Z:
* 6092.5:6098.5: 0.6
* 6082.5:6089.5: -0.7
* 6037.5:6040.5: -1.8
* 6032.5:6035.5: 1.1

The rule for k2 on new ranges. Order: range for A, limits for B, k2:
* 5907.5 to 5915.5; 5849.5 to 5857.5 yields 0.96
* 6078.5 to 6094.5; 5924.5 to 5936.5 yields 1.03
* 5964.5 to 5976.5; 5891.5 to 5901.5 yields 1.17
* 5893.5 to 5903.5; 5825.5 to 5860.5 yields 0.81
